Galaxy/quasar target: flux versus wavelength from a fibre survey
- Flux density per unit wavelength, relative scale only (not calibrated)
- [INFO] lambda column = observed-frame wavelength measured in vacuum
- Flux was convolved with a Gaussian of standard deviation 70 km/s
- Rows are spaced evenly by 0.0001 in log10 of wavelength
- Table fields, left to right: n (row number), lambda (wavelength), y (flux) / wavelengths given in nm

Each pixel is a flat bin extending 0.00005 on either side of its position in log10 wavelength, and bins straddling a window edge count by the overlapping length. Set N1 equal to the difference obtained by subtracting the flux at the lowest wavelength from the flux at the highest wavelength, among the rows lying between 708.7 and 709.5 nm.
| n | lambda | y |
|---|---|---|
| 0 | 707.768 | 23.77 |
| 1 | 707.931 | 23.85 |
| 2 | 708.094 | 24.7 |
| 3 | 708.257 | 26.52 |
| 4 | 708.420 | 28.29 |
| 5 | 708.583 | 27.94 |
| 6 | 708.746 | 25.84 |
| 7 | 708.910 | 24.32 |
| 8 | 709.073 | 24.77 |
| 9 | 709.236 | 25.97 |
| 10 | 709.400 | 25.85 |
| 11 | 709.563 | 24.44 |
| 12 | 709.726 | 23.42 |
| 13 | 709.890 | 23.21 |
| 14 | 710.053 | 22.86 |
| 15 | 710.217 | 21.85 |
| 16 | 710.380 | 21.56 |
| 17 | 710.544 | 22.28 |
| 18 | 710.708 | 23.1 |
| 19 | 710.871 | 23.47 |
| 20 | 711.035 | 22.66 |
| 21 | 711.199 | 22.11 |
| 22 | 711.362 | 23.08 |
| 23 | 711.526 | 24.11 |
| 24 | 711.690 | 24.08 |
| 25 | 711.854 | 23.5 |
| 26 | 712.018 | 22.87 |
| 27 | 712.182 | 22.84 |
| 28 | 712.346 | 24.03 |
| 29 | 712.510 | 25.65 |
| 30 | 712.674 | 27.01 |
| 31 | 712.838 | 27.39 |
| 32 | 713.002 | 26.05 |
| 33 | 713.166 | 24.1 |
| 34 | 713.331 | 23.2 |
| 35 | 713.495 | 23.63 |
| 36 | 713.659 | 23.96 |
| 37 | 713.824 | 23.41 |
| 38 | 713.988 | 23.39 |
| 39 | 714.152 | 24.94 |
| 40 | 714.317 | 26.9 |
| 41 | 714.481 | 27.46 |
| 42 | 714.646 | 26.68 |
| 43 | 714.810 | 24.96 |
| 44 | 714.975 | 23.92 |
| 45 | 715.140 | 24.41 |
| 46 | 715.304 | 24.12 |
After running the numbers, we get 0.0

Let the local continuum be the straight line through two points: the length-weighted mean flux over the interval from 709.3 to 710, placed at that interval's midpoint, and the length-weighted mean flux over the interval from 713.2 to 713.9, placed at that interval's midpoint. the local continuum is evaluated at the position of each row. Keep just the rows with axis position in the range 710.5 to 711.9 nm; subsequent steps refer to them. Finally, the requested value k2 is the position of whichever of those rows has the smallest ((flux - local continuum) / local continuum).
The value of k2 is 711.199 nm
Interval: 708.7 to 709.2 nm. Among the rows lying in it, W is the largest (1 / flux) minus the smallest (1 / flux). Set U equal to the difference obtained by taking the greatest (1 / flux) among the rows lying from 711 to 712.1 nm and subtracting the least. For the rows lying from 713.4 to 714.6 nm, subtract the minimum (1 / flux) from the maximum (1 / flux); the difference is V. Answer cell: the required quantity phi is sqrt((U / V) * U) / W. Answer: 19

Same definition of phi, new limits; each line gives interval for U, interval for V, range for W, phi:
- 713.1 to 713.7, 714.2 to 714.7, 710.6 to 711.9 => 13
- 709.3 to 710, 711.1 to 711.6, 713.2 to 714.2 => 24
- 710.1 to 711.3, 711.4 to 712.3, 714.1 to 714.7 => 21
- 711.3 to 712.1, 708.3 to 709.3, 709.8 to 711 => 8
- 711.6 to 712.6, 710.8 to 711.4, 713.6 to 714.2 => 35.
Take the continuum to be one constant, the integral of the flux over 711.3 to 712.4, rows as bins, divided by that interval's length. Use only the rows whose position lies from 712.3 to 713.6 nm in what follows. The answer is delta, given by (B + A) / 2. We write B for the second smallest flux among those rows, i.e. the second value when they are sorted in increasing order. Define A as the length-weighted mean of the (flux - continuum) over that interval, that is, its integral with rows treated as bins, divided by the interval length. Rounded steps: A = 1.7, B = 23.63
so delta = 12.6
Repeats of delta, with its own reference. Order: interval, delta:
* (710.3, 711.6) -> 10.7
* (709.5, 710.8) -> 10.6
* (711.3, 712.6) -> 11.6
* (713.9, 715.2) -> 12.9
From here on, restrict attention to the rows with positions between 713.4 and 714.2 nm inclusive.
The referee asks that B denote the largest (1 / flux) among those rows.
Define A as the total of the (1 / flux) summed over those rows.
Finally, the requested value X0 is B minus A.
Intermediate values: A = 0.210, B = 0.0428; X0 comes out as -0.167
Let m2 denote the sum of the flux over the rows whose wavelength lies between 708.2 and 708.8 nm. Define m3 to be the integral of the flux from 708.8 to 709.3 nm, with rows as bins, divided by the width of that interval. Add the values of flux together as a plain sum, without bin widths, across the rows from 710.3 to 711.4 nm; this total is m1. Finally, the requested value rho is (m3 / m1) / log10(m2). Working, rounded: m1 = 158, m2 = 109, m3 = 25.0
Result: 0.08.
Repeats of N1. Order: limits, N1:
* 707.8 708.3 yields 2.7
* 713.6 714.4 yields 2.9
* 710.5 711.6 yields 1.8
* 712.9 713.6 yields -2.4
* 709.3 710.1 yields -3.0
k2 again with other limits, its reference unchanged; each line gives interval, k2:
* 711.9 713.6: 712.182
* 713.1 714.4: 713.331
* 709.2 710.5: 710.380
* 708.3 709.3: 708.910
